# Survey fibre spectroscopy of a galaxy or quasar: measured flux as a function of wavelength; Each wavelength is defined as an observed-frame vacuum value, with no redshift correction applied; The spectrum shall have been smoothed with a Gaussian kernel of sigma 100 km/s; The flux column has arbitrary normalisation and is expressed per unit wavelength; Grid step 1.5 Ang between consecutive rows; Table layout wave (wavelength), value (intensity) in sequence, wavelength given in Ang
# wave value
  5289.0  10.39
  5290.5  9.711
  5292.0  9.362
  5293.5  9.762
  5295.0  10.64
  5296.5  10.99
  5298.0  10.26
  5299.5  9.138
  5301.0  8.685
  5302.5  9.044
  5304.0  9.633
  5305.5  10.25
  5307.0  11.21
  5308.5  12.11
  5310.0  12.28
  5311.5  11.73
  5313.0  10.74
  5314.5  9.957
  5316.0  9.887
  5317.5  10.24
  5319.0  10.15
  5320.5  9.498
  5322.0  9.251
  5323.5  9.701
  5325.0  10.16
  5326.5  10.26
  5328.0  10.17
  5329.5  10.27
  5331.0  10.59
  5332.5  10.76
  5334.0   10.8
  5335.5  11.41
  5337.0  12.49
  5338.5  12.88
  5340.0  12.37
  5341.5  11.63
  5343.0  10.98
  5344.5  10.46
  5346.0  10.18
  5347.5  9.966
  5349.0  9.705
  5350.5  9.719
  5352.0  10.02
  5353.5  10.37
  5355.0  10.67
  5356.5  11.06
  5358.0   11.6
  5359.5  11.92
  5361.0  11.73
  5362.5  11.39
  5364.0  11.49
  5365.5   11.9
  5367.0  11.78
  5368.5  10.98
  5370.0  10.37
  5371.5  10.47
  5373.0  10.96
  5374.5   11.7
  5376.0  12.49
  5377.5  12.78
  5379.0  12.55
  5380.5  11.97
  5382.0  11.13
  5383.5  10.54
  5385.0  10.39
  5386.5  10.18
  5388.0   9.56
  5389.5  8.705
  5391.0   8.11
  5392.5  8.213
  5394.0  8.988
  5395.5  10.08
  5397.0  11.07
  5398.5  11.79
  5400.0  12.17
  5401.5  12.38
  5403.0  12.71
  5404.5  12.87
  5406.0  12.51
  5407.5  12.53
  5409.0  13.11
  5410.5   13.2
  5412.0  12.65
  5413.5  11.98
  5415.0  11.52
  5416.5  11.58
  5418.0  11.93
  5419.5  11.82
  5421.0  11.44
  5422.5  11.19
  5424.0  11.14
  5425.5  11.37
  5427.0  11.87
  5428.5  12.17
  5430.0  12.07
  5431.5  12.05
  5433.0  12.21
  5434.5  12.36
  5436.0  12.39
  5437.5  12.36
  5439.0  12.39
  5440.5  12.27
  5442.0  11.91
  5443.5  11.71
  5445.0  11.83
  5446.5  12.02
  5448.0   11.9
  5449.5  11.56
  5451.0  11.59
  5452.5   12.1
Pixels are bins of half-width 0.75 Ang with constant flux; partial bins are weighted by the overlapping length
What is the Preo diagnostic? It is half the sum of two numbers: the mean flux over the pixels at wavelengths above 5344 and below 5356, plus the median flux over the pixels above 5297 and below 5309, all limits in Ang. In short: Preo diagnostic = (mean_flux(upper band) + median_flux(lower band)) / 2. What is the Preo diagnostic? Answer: 10.0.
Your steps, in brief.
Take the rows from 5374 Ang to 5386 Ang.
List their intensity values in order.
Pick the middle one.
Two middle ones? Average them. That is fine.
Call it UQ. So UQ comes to 11.8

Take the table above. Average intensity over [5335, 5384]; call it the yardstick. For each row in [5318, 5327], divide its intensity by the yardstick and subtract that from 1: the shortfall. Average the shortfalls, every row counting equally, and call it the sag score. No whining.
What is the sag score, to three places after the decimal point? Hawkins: 0.127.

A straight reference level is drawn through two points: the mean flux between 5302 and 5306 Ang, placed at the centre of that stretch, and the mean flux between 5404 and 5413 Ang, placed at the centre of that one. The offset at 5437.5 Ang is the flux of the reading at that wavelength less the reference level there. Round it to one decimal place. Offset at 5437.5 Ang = -1.3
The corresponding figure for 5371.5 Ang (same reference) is -1.2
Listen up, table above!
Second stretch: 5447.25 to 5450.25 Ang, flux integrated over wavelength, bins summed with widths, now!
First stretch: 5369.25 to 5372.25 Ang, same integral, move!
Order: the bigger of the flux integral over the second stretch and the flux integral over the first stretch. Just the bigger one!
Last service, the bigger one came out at 35.2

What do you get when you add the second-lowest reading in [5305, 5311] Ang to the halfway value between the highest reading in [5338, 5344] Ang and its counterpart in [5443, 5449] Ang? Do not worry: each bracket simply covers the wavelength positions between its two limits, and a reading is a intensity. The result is 23.7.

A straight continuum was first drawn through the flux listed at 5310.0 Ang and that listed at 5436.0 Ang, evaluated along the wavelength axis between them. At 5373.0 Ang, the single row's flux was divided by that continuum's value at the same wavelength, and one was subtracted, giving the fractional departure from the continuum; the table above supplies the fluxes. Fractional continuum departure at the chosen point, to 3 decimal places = -0.111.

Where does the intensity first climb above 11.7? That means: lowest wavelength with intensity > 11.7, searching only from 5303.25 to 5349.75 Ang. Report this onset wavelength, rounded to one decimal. 5308.5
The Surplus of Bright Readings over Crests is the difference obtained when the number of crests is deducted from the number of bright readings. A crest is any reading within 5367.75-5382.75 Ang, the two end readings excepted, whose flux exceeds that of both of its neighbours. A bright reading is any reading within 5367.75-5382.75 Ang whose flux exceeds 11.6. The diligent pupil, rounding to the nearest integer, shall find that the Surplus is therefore 4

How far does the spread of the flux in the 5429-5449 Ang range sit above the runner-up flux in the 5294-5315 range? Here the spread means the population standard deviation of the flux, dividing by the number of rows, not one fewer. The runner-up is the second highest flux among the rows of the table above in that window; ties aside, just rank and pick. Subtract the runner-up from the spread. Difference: -11.9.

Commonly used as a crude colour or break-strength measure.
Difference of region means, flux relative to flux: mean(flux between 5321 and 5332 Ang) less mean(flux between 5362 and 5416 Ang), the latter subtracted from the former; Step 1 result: -1.25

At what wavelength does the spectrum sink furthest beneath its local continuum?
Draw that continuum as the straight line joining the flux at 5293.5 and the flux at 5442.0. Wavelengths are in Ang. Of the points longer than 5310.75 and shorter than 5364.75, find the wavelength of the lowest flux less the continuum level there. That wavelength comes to 5322.0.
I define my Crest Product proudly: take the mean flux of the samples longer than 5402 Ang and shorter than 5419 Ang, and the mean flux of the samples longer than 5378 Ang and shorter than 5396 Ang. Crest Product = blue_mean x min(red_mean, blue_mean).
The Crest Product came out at 101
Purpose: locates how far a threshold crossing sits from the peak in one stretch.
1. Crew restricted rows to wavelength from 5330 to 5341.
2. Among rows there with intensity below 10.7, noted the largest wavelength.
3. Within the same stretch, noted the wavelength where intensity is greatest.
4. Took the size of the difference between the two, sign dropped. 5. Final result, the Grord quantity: 7.5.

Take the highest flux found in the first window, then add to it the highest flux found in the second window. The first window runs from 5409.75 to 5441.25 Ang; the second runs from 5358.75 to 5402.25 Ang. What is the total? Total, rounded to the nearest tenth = 26.0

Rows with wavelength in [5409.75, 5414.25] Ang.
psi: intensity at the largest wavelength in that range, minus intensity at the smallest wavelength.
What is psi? -1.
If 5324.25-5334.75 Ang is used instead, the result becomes 1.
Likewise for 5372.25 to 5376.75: 2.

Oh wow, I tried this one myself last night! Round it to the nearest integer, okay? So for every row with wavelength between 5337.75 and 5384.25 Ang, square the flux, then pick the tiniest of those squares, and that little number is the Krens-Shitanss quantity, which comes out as 94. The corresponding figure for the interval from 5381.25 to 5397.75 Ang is 66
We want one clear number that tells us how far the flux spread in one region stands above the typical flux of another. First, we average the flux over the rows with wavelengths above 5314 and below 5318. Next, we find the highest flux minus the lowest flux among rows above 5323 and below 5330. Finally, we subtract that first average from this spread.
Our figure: -9.5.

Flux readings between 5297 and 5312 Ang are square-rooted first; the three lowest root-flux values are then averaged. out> 3.0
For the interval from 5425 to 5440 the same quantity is 3.4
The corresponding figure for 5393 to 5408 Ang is 3.2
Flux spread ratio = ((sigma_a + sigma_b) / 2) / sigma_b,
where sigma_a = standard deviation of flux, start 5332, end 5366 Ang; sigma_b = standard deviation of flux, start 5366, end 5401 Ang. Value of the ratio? 0.83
